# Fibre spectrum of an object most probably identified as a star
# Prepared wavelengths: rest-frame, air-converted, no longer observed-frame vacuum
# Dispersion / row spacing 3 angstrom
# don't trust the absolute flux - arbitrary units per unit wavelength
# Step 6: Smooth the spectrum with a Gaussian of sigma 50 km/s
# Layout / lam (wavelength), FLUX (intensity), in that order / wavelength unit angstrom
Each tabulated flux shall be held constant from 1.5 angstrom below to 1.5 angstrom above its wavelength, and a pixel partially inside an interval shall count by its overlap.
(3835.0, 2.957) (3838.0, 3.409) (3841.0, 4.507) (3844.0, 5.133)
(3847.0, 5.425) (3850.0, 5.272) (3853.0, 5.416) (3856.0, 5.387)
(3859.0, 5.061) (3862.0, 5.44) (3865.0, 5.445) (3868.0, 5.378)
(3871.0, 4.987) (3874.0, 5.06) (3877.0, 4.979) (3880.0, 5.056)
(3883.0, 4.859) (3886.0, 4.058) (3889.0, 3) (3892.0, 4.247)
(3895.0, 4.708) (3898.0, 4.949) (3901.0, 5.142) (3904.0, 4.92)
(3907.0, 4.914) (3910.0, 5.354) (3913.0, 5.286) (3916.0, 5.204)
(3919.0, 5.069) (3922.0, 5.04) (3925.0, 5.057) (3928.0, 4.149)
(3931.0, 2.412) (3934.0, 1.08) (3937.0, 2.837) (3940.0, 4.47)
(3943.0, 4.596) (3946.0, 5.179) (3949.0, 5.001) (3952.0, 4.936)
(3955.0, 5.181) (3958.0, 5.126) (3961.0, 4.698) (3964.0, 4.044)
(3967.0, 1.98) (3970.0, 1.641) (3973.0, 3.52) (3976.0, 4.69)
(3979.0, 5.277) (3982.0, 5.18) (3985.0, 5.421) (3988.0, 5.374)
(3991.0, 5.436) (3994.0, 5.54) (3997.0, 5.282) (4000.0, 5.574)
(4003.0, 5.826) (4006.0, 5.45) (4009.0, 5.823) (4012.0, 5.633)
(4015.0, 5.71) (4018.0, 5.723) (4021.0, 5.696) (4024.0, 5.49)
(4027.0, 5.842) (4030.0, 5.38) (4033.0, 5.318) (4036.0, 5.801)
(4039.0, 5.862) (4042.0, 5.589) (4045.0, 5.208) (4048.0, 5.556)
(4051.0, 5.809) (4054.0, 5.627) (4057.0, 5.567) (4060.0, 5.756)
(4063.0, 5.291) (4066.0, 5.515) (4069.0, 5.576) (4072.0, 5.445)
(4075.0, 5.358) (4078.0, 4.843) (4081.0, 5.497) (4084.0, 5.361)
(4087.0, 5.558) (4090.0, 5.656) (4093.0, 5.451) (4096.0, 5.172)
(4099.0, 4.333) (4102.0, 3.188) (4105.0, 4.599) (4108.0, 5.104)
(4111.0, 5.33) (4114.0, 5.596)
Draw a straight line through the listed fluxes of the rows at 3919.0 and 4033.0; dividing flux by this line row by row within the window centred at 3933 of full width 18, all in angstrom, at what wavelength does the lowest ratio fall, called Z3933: 3934.0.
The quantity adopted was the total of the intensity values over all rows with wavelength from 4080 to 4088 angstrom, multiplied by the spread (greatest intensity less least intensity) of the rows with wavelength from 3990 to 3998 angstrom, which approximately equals 4.2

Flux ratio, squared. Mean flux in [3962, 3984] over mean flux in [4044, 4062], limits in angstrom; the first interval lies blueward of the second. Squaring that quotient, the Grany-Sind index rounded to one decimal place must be 0.5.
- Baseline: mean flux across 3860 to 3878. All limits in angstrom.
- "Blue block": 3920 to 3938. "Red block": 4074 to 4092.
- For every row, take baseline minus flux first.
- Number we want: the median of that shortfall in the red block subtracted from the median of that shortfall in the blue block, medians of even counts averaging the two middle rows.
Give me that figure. 1.9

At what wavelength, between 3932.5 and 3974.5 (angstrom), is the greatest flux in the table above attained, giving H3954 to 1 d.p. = 3955.0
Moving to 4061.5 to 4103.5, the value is 4090.0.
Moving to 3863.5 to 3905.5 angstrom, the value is 3865.0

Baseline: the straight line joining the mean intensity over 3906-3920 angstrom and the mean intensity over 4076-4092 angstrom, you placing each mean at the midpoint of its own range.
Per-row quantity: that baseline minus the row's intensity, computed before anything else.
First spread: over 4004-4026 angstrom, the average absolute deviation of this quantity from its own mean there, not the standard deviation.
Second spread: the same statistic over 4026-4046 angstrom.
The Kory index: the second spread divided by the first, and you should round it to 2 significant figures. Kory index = 2.2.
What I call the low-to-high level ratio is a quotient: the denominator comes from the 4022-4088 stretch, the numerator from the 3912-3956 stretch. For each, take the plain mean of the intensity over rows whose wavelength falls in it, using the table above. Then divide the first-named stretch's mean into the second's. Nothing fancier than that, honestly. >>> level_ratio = 0.79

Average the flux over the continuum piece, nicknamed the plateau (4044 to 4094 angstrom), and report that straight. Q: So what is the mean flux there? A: 5.5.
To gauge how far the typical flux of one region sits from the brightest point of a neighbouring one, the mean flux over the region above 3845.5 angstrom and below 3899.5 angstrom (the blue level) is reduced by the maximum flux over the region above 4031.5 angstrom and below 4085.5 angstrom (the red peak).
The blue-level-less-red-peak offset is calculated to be -0.9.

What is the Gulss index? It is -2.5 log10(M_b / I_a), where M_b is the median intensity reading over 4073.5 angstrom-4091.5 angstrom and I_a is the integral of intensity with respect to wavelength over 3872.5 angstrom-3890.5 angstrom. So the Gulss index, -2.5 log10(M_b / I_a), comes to 2.93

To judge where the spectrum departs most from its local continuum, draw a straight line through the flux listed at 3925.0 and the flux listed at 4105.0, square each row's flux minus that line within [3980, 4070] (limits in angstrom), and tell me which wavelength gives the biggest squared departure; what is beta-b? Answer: 4039.0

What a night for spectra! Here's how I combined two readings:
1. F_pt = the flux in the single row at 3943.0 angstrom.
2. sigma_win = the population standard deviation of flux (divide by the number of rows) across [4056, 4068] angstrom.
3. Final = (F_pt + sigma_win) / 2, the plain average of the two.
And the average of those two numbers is 2.38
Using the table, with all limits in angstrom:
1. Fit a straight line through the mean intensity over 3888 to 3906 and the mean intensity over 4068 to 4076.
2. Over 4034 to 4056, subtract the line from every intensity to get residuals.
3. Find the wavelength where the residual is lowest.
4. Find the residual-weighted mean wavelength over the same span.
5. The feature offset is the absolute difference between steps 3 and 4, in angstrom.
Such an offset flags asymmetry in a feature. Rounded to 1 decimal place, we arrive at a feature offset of 1.5 angstrom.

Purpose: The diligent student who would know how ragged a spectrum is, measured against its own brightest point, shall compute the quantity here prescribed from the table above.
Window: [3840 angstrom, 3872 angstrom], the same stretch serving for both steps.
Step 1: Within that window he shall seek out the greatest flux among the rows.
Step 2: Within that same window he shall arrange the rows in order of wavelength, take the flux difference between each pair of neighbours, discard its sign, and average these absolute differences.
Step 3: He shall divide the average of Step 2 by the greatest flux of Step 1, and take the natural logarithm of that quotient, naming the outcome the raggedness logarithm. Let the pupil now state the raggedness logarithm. -3.1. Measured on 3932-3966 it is -2.2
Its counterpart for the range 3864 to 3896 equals -2.5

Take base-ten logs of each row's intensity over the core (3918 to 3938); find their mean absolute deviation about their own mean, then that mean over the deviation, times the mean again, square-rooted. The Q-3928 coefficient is 1.2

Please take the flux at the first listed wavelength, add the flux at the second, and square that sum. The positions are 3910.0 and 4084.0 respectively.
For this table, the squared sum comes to 115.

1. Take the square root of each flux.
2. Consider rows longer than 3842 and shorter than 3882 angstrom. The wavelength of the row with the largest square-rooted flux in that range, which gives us 3865.0 angstrom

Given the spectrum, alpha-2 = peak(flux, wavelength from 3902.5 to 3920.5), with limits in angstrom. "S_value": 5.354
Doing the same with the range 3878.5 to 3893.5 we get 5.056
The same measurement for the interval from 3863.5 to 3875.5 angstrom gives 5.445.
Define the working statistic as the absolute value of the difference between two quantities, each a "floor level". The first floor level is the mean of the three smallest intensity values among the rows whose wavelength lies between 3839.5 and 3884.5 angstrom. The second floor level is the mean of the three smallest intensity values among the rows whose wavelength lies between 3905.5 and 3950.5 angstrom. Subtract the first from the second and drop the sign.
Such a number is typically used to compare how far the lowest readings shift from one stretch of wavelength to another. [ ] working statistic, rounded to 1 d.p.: 2.7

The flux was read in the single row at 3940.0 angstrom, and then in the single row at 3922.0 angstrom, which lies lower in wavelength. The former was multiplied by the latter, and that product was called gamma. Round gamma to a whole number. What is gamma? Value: 23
